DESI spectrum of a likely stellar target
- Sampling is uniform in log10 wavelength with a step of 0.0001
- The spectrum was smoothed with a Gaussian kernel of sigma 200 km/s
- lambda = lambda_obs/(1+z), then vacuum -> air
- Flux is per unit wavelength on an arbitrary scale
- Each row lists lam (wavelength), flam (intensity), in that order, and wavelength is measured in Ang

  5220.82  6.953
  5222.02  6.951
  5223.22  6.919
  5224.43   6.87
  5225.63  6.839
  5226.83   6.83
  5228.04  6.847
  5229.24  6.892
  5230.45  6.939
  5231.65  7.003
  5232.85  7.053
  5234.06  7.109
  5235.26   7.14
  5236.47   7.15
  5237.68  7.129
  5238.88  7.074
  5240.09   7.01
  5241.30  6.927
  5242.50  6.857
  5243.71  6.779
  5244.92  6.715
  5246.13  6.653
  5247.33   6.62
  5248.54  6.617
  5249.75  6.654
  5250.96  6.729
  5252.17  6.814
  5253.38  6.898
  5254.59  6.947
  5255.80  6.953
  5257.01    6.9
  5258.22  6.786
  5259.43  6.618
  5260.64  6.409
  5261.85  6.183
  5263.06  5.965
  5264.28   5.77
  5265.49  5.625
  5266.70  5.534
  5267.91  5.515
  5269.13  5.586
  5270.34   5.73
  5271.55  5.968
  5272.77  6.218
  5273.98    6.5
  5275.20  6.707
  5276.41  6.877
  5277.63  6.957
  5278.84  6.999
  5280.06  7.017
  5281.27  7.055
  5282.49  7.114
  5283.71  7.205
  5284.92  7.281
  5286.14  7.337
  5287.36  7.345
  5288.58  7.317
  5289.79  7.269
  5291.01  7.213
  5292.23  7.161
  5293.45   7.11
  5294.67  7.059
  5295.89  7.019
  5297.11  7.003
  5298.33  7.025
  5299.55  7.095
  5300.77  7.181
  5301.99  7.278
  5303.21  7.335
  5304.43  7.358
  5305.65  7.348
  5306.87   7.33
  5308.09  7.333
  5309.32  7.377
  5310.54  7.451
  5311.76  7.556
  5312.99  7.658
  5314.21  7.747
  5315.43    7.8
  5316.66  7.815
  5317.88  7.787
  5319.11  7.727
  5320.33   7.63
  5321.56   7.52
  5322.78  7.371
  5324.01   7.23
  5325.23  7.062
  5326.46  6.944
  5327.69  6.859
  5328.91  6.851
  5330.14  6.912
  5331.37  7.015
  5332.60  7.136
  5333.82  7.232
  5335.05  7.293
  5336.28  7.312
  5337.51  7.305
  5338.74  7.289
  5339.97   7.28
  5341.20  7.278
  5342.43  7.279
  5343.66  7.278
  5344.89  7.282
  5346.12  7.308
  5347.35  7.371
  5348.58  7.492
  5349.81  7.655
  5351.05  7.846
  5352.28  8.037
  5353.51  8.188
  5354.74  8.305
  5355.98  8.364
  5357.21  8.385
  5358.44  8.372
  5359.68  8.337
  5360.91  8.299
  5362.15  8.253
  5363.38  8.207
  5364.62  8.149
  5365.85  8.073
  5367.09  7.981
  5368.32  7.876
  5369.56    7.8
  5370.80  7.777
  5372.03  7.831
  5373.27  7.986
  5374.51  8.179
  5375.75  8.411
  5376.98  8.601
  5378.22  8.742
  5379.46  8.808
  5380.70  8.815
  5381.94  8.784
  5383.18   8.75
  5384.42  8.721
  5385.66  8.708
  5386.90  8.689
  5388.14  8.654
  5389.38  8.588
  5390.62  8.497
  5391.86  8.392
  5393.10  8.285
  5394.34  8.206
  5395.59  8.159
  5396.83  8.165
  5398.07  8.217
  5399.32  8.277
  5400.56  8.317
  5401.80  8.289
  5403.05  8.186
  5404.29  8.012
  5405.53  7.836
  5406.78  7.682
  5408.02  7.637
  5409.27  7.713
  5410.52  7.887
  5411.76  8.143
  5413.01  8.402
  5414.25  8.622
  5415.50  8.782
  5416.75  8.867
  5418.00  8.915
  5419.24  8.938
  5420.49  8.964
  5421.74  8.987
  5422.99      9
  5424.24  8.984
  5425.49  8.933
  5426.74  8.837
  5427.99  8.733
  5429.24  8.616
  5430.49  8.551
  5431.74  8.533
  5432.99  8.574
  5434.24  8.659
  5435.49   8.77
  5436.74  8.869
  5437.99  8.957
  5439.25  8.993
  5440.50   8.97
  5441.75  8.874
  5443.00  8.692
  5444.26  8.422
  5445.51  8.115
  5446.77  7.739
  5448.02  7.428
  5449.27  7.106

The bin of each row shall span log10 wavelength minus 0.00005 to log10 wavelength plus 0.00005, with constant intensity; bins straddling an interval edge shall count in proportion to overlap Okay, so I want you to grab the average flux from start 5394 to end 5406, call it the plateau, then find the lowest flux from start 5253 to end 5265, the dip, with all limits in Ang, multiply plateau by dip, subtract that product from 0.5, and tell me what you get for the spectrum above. -47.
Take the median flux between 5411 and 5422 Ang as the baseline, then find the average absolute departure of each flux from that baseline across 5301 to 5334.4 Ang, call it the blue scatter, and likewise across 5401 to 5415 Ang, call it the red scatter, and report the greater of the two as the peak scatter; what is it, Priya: 1.51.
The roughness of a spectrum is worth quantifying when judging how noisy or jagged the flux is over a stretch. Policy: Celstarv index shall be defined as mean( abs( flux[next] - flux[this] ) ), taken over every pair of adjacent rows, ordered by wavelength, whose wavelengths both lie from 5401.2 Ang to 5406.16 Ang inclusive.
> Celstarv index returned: 0.15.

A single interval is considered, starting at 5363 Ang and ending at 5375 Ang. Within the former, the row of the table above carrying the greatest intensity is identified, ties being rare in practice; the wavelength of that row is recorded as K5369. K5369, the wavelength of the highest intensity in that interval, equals 5363.38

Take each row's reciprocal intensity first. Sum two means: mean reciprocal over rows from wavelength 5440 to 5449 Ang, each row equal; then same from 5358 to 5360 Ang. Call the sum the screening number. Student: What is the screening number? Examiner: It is 0.24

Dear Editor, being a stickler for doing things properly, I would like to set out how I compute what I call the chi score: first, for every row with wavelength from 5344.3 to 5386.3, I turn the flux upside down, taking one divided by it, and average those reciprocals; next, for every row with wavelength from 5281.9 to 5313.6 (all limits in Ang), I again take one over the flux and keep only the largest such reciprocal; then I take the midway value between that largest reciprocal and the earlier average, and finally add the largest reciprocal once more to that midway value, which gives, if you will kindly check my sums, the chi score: 0.276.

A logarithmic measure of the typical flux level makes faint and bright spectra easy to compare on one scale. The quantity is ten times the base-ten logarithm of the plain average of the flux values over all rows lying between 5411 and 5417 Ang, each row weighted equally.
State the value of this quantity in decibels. 9.3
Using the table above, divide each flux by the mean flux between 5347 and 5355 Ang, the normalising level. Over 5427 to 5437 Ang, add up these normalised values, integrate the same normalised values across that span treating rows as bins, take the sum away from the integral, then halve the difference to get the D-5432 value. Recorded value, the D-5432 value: 1.11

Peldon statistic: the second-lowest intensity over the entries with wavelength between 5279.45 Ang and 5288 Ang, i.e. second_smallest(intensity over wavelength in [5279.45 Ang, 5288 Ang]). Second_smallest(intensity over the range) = 7.055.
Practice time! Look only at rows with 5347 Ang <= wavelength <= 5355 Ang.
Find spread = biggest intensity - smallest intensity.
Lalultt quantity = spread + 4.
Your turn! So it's 4.9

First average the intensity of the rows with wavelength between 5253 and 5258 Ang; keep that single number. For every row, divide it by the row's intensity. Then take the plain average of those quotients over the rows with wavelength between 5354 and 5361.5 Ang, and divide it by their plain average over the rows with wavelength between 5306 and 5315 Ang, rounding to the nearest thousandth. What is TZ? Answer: 0.898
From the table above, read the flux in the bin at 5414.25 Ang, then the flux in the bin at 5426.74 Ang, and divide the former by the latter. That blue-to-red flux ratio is 0.98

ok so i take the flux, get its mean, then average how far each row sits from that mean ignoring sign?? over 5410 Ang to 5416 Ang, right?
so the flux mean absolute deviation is 0.28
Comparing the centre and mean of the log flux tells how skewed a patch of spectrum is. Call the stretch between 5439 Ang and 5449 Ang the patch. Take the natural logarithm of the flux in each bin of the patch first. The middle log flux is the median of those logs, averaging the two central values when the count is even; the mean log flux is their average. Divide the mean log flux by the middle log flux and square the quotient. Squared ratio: 0.98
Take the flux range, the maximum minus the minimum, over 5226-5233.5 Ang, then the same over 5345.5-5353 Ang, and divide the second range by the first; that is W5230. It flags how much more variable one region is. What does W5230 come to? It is 3.3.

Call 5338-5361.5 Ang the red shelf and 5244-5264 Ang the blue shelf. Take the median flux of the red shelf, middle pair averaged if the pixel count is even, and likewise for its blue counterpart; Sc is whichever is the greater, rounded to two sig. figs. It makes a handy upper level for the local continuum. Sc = 7.7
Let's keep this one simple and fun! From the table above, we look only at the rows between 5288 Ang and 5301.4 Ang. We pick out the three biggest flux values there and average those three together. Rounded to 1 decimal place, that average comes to 7.3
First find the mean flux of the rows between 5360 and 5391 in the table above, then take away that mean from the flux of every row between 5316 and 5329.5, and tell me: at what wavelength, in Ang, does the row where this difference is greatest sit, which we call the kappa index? 5316.66 Ang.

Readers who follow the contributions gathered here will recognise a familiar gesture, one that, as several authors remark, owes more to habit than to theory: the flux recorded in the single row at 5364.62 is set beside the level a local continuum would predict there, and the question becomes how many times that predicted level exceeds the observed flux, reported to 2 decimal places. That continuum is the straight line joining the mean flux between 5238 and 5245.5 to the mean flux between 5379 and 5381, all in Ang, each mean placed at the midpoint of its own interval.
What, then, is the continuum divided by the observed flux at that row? 1.05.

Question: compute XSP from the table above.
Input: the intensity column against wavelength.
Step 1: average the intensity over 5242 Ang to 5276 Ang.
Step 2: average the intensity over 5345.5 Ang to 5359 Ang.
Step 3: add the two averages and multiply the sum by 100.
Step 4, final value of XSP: 1434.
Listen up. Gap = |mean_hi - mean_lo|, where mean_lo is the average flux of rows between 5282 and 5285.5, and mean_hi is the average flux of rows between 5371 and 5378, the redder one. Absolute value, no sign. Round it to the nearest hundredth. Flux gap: 1.00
